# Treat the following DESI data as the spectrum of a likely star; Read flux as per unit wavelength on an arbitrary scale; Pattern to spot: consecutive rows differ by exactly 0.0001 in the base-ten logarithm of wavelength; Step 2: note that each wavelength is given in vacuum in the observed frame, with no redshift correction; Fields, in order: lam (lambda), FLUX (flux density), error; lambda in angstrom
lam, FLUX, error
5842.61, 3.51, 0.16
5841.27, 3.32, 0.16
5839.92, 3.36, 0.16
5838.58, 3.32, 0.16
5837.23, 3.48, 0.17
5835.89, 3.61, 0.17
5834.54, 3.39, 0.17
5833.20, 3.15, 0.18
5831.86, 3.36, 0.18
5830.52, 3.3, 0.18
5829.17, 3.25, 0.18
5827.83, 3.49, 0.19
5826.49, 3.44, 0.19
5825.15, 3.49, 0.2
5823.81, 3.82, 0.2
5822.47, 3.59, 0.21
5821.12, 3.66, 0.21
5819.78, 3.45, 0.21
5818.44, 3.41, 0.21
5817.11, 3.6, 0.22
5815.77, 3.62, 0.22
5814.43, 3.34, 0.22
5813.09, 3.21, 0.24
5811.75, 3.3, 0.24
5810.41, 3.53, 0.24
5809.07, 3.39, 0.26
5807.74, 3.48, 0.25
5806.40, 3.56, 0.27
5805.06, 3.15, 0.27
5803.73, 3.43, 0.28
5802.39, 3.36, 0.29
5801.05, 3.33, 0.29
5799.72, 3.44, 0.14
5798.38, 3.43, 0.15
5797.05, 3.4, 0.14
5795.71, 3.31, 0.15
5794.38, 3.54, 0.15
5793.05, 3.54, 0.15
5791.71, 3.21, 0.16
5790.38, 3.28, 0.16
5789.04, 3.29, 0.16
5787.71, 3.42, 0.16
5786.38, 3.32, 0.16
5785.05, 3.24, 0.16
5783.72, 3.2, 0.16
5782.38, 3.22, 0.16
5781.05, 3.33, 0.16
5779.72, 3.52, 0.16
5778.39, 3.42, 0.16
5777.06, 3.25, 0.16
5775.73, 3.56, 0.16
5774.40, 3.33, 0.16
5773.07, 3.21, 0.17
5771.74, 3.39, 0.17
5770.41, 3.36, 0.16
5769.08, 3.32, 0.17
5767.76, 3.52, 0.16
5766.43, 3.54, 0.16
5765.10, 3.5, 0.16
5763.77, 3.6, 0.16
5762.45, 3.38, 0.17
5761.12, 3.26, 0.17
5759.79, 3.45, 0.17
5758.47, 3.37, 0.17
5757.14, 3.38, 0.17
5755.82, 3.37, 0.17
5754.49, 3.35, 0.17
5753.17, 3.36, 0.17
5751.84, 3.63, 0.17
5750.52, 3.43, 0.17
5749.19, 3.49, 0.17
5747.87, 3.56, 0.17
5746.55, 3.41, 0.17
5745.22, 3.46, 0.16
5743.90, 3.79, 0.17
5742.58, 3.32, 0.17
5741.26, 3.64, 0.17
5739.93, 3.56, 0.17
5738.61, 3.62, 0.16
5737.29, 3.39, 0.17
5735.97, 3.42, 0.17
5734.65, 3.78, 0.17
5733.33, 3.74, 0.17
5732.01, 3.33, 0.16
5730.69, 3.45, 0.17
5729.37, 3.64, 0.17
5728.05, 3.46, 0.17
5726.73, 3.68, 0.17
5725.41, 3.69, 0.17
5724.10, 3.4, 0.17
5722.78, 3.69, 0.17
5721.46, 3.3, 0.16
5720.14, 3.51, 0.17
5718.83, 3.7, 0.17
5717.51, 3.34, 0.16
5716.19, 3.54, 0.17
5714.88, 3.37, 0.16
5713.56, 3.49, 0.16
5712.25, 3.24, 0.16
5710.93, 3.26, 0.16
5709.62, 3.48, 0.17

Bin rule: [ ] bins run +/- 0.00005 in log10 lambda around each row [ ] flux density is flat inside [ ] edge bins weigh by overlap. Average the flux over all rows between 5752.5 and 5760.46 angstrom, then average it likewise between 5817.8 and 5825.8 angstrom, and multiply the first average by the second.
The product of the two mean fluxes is 12.1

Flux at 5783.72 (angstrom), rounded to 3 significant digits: 3.20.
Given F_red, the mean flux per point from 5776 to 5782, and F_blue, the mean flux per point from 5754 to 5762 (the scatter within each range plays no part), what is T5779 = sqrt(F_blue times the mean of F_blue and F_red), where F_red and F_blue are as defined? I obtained 3.37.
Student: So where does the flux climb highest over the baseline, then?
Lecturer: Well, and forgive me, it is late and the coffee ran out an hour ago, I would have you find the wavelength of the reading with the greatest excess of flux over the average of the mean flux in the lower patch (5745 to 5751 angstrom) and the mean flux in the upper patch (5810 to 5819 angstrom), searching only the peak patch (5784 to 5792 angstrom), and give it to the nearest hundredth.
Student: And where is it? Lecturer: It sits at 5787.71 angstrom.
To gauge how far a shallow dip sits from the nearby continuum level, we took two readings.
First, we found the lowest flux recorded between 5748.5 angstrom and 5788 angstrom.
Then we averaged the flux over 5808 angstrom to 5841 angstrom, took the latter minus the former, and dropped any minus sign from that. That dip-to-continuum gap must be 0.24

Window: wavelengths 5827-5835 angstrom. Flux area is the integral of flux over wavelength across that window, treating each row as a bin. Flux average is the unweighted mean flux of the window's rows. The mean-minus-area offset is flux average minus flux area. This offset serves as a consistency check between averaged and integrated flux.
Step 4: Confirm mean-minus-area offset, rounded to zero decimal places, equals -23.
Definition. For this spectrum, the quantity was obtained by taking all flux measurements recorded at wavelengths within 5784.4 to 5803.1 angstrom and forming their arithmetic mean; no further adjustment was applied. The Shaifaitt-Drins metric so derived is 3.365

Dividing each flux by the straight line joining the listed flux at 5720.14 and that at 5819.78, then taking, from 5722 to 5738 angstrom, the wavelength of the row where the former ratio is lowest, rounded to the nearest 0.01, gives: 5732.01 angstrom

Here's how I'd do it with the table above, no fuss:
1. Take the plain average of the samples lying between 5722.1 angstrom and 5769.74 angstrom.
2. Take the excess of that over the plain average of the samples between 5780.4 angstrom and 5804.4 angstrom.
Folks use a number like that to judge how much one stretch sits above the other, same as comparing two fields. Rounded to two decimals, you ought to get 0.15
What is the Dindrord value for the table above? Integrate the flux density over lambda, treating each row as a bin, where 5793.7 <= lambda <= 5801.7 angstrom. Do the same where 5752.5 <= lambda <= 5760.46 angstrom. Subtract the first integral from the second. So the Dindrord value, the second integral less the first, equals -0.4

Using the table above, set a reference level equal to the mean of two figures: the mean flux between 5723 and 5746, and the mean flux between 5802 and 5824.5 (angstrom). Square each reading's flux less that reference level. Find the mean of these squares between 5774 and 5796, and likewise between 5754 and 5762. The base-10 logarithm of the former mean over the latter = 0.21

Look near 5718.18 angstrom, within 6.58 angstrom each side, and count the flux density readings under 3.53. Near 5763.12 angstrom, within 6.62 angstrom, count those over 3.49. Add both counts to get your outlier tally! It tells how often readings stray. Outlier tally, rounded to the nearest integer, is 11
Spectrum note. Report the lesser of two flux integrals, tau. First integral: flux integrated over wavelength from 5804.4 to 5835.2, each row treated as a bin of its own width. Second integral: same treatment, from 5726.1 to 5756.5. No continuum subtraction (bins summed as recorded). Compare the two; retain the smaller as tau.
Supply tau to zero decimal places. 106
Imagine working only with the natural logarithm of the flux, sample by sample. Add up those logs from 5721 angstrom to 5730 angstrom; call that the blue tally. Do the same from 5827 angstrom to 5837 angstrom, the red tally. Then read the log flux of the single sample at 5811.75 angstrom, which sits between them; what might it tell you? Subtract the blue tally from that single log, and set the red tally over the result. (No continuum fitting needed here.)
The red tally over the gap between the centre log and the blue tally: -1.11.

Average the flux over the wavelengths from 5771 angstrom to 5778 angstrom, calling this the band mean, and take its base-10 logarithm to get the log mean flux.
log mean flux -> 0.525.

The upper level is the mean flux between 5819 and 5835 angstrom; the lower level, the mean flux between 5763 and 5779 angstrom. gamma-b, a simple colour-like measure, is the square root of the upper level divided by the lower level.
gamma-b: 1.00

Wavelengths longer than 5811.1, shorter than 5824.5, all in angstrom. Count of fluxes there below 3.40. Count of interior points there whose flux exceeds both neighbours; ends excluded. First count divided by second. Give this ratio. 1.5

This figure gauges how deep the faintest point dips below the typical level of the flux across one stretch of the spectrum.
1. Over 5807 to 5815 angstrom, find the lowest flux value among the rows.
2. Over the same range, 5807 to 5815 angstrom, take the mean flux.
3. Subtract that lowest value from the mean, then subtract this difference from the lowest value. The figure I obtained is 3.04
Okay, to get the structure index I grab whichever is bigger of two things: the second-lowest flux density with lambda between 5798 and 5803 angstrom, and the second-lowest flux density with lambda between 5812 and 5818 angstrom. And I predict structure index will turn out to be 3.36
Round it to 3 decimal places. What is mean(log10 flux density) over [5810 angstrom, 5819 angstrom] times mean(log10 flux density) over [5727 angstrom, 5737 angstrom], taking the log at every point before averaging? 0.294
